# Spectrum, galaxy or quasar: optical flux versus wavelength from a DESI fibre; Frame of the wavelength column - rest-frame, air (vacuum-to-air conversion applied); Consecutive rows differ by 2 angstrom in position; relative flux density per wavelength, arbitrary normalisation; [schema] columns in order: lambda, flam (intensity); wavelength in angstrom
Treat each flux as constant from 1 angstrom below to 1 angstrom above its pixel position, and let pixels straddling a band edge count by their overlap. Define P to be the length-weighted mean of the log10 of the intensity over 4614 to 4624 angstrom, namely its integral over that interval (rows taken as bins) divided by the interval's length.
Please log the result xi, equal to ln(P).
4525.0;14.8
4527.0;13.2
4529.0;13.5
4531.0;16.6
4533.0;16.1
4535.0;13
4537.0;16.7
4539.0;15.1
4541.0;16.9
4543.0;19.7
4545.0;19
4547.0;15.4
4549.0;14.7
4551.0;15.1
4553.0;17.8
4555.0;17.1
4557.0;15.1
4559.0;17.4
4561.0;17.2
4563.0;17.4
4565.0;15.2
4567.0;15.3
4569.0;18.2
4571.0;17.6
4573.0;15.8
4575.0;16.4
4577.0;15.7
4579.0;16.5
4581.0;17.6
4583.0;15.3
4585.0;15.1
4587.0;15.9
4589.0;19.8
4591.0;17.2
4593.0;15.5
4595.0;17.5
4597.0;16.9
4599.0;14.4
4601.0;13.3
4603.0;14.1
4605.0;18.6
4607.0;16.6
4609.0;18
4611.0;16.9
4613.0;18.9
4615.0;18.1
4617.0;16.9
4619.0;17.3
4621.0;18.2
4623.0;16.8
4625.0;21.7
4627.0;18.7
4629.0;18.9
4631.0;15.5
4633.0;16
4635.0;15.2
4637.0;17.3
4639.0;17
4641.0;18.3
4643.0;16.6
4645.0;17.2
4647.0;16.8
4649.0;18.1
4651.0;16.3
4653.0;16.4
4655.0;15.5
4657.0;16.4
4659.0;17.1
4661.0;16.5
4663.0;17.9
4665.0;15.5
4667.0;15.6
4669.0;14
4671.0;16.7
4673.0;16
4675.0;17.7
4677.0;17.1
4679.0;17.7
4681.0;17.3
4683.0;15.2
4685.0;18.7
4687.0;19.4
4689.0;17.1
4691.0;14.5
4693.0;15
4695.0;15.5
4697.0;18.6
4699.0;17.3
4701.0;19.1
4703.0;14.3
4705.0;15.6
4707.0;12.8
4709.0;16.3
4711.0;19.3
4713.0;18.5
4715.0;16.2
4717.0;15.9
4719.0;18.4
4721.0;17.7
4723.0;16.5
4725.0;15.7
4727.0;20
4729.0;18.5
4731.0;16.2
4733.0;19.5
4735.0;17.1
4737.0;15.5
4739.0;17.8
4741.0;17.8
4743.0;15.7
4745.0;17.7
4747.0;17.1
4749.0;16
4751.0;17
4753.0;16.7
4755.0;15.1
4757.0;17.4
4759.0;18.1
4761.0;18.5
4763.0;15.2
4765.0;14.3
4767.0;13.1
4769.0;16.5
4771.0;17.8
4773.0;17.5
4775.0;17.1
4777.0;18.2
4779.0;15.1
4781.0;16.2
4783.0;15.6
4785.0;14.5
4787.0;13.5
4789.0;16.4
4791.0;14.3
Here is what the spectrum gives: 0.217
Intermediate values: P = 1.24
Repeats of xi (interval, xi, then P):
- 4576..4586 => 0.186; 1.20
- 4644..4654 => 0.206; 1.23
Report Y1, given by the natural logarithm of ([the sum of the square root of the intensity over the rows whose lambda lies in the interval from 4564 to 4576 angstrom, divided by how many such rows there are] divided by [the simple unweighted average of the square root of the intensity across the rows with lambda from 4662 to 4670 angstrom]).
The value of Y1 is 0.02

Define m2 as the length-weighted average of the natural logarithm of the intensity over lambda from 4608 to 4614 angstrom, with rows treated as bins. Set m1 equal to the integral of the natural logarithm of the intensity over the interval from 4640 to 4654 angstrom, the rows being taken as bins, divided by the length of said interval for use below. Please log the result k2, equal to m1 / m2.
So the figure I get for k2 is 0.98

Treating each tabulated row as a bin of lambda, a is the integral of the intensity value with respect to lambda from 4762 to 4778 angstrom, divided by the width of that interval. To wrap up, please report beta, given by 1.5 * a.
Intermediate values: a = 16.2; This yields 24.32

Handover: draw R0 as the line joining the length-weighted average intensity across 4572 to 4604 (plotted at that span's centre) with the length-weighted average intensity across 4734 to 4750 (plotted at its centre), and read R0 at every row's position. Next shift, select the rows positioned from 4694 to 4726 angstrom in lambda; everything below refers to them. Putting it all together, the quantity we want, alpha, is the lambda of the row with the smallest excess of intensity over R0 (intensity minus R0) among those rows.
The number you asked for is 4707.0 angstrom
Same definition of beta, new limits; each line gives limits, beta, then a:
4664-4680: 24.43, 16.3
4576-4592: 24.96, 16.6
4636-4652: 25.80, 17.2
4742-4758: 24.88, 16.6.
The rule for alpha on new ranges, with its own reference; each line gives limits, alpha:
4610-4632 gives 4631.0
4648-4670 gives 4669.0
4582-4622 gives 4601.0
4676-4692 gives 4691.0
